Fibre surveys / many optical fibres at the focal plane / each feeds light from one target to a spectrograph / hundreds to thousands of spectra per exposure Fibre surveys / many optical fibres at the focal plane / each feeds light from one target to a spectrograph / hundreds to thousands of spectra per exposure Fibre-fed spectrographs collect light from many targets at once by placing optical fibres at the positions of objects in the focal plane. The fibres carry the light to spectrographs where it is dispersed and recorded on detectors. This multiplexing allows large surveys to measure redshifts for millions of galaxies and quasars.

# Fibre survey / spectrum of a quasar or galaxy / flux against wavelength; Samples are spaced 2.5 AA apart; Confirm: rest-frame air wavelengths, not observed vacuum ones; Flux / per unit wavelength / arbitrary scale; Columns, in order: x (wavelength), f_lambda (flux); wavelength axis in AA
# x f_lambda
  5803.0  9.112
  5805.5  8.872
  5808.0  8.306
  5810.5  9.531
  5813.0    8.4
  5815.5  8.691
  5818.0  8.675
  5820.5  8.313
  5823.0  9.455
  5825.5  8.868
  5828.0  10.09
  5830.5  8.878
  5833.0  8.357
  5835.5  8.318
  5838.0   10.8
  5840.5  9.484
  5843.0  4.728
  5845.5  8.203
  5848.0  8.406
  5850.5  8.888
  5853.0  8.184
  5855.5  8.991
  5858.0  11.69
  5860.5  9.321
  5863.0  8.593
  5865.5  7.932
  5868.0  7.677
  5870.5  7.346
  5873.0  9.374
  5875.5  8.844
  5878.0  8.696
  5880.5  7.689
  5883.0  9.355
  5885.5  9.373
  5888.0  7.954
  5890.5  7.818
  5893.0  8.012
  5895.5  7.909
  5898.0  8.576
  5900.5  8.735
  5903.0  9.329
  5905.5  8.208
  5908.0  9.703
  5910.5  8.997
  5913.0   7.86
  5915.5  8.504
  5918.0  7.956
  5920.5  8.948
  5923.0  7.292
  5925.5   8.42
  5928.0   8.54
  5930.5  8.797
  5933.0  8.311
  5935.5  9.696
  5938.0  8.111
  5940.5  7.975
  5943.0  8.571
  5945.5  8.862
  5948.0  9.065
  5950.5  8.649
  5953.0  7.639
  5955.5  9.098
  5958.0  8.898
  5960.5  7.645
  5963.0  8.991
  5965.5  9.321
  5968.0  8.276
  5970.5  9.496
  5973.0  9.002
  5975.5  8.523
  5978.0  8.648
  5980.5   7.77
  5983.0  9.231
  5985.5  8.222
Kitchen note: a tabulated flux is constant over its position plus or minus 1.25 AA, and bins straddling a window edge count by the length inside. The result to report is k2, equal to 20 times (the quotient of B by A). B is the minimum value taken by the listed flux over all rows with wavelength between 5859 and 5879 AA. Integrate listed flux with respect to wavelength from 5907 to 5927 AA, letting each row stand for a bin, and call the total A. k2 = 0.87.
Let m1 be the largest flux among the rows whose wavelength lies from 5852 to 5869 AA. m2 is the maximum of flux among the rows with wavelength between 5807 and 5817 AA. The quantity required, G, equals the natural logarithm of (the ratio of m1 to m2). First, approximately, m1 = 11.69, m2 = 9.531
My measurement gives 0.204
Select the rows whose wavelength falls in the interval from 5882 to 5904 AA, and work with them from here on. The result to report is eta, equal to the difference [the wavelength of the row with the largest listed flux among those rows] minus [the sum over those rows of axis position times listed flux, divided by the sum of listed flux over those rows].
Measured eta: -7.5 AA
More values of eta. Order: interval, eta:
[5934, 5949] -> -6.2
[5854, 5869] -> -3.3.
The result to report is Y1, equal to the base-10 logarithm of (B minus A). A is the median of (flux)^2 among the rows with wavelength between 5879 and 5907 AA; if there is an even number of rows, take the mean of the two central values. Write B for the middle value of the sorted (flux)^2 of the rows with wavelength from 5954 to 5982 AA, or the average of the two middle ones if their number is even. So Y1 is 1.07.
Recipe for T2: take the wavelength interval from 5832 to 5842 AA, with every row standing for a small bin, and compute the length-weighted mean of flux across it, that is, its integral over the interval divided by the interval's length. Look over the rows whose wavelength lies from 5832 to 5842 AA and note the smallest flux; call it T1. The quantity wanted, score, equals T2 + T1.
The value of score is 17.47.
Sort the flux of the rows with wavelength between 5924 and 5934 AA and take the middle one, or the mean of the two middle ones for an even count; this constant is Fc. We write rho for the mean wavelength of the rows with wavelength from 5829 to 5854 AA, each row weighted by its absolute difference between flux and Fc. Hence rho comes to 5841.4 AA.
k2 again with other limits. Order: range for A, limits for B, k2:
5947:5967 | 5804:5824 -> 0.96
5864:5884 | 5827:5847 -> 0.57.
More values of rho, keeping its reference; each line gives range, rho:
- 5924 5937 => 5933.8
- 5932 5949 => 5940.0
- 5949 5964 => 5957.3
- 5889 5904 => 5896.7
